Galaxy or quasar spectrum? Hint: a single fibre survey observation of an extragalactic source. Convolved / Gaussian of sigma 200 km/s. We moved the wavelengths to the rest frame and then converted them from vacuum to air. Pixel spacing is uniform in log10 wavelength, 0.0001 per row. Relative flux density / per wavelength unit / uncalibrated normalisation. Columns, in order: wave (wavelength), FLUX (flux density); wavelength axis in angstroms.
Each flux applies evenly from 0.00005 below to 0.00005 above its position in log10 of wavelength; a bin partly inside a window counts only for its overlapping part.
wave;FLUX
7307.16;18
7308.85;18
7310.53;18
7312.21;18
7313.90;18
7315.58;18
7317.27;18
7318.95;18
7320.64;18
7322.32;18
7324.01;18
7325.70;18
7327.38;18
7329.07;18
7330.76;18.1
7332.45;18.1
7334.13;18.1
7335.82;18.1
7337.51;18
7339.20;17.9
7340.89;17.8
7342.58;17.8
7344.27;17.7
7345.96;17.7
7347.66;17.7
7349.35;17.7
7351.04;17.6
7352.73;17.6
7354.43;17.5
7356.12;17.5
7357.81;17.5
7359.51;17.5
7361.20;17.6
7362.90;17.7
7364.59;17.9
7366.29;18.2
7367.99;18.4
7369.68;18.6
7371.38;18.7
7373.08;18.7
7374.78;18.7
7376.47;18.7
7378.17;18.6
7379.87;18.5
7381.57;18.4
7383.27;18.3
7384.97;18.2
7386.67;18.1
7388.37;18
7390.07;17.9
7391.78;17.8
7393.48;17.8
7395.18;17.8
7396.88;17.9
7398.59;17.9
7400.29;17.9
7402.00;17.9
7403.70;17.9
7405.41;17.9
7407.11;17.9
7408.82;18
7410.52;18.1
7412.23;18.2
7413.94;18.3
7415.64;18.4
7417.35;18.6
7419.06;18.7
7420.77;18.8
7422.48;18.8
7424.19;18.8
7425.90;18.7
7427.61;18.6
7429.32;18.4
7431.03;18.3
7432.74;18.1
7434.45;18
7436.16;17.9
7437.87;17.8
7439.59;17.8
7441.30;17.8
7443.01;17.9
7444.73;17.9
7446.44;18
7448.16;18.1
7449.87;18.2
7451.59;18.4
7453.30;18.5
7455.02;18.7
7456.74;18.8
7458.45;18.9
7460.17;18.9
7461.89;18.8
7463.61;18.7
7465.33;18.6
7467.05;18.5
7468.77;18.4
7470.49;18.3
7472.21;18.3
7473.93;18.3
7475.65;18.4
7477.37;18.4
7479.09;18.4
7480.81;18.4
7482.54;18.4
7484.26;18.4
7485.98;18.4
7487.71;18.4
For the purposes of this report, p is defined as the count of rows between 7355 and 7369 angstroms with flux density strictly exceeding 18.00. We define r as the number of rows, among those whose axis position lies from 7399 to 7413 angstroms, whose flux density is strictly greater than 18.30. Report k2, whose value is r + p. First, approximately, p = 2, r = 0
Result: 2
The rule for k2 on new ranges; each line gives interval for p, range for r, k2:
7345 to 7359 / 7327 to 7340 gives 0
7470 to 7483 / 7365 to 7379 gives 15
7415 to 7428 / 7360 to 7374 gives 12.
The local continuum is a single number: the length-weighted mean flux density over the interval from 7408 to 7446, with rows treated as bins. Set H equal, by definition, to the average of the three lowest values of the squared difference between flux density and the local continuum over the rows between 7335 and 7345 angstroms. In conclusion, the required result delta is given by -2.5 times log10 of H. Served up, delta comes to 2.8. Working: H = 0.08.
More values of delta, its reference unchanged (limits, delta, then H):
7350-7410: 6.2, 0.00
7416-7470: 5.3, 0.01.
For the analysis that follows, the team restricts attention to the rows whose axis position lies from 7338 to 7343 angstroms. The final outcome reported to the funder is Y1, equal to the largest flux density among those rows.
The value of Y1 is 17.9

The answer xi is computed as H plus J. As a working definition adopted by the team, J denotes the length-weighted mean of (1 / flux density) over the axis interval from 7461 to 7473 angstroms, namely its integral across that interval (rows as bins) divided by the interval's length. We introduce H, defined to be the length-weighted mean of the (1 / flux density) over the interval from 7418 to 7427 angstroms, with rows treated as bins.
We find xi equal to 0.107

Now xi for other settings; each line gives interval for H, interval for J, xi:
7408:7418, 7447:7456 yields 0.109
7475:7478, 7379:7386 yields 0.109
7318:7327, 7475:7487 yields 0.110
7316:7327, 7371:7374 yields 0.109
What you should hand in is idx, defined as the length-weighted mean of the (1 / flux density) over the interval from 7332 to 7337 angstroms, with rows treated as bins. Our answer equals 0.0553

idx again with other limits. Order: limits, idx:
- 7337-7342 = 0.0559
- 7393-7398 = 0.0560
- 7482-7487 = 0.0544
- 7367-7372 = 0.0539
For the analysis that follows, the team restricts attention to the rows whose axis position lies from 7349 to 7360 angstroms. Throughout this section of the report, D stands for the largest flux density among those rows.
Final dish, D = 17.7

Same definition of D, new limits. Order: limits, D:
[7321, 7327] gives 18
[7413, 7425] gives 18.8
